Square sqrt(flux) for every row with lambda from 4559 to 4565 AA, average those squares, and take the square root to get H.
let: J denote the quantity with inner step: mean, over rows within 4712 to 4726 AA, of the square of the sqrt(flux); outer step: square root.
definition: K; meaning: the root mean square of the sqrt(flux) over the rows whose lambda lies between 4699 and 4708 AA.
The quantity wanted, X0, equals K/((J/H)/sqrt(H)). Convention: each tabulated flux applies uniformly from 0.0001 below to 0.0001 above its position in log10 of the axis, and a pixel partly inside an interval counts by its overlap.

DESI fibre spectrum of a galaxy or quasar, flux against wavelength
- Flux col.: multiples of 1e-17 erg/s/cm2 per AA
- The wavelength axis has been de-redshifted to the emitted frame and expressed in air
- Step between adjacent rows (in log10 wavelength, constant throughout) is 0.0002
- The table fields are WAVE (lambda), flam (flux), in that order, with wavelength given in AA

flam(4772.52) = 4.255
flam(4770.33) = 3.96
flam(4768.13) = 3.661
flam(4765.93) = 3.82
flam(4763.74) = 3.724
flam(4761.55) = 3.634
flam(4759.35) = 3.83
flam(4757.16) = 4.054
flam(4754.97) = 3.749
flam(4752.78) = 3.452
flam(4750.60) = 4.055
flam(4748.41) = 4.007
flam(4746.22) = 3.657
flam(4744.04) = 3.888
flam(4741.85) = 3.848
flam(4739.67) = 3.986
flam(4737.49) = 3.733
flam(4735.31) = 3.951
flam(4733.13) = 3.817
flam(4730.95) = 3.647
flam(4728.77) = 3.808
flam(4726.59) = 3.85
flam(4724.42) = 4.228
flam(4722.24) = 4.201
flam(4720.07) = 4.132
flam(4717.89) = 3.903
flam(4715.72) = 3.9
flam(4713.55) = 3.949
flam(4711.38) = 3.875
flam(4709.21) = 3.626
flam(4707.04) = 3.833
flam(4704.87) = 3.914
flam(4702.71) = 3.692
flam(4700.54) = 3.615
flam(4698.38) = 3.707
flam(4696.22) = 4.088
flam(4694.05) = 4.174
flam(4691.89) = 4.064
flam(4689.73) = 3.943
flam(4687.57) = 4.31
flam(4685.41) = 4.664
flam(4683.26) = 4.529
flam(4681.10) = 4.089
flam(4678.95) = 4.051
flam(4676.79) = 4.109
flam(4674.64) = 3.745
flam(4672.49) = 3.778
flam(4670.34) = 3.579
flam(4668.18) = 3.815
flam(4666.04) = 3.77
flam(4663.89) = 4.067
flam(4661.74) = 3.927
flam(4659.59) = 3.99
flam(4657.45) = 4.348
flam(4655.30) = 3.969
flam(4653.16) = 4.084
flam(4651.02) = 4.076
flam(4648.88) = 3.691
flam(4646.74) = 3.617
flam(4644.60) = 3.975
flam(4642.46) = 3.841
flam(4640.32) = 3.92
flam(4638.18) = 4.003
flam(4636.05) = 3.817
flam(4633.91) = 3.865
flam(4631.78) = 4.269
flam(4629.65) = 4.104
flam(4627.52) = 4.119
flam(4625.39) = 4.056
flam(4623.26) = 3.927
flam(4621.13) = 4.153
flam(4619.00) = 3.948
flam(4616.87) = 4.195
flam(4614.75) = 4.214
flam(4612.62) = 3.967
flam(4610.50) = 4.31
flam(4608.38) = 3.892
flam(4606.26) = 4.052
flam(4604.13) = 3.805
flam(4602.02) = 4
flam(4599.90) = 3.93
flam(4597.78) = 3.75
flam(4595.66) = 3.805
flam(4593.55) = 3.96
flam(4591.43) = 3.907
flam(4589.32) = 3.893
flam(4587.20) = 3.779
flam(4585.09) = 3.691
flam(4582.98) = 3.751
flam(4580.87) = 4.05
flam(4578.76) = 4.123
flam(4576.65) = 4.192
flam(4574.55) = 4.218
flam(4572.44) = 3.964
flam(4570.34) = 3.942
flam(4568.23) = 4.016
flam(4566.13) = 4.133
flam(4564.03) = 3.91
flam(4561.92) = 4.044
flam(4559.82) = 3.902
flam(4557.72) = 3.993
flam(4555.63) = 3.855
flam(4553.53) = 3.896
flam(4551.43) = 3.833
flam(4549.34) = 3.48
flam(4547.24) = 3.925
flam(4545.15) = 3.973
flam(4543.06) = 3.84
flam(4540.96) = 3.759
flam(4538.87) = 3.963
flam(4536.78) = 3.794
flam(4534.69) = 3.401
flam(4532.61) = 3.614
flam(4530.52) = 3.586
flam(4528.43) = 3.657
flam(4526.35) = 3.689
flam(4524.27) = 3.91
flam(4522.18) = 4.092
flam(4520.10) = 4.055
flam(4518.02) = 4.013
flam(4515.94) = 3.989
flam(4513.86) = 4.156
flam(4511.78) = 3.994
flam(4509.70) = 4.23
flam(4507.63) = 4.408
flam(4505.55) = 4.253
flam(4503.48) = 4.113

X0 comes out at 2.70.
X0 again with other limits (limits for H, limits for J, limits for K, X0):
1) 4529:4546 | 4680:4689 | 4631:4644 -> 2.55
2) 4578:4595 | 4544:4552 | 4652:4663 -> 2.87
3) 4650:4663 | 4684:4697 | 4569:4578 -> 2.82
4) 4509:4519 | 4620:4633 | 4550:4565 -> 2.80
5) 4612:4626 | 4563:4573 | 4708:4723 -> 2.84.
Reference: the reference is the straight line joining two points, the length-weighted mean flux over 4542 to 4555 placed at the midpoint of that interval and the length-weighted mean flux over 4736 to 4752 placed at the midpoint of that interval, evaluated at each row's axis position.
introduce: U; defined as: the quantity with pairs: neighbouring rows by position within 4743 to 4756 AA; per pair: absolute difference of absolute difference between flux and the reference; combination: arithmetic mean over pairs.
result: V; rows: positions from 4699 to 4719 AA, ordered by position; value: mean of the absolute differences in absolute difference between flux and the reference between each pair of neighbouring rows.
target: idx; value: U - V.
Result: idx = 0.08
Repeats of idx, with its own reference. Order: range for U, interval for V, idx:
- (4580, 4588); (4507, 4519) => -0.06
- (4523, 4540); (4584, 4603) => 0.08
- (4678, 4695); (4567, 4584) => 0.13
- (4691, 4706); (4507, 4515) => -0.10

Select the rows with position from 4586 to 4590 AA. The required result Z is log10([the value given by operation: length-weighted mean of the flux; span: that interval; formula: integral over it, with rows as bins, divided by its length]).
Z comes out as 0.582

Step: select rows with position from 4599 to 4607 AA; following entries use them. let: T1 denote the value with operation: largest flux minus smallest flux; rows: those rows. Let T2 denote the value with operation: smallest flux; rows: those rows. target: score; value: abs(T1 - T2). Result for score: 3.56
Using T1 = 0.25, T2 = 3.805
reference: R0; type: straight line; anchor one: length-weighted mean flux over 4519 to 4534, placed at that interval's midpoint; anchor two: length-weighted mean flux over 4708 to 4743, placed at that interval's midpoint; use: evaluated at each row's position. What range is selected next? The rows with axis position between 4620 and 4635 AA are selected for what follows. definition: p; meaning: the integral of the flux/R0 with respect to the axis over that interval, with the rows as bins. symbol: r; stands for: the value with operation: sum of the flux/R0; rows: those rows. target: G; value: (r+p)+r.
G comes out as 30.7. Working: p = 15.9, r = 7.4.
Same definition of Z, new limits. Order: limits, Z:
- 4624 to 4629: 0.611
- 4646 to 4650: 0.564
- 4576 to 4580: 0.618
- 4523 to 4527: 0.582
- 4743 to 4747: 0.578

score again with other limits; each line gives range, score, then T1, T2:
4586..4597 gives 3.60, 0.18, 3.779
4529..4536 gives 3.19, 0.21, 3.401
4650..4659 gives 3.59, 0.38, 3.969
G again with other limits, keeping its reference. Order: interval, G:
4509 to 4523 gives 30.1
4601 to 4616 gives 30.5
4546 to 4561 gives 29.3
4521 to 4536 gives 28.4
